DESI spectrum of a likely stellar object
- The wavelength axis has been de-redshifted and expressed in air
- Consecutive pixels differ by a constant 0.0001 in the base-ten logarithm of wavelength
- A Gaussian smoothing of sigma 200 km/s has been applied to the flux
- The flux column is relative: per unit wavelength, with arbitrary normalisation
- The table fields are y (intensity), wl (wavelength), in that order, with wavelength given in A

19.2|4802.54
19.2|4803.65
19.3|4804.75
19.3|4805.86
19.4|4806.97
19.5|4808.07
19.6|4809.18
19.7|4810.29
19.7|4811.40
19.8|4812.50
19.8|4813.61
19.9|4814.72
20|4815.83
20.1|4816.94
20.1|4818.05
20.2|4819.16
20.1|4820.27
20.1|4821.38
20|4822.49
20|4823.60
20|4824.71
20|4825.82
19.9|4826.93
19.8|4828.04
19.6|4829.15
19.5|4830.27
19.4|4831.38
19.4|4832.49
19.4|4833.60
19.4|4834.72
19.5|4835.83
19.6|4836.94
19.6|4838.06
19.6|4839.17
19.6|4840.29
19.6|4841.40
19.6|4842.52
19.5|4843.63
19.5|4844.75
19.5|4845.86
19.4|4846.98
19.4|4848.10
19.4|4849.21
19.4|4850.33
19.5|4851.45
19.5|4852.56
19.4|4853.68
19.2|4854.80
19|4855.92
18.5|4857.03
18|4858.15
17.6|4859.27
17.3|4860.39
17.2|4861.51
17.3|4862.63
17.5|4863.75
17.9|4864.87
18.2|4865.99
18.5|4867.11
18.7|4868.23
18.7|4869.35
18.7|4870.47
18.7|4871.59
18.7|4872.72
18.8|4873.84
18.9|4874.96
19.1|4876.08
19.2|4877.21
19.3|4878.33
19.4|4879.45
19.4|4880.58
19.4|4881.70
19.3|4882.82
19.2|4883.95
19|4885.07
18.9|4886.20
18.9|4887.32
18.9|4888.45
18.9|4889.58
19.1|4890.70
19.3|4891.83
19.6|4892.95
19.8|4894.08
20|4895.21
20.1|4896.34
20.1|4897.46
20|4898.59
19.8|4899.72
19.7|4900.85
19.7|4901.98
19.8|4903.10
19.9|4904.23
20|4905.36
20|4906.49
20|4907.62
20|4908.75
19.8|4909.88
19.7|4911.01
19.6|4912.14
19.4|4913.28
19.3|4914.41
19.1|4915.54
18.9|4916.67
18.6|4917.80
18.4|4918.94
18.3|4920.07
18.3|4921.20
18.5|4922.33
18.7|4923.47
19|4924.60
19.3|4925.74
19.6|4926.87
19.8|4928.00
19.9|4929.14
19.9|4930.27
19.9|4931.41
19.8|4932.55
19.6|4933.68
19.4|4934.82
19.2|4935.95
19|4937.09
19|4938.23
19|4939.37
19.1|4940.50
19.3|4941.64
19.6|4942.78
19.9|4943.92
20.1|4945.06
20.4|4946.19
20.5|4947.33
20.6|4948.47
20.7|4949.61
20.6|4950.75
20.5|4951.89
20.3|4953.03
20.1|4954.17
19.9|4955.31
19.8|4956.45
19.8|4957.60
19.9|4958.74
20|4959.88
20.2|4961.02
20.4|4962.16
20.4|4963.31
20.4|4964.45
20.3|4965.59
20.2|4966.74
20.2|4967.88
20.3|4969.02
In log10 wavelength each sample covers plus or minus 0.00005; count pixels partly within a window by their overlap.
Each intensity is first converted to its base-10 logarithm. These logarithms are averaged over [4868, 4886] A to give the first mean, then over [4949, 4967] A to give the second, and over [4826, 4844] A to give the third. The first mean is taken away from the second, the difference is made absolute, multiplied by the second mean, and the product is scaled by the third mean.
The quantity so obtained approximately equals 0.044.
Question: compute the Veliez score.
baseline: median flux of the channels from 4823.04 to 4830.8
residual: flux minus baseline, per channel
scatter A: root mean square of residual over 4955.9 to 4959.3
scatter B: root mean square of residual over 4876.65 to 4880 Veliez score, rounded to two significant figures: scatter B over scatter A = 7.4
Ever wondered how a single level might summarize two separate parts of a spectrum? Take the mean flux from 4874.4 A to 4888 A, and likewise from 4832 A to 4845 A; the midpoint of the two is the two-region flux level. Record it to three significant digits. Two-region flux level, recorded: 19.3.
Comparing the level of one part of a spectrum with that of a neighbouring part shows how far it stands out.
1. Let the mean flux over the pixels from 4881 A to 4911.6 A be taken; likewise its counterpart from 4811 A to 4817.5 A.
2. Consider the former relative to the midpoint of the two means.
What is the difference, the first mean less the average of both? -0.15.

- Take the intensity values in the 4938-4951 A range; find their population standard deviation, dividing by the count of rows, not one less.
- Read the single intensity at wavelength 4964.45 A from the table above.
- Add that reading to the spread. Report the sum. 21.0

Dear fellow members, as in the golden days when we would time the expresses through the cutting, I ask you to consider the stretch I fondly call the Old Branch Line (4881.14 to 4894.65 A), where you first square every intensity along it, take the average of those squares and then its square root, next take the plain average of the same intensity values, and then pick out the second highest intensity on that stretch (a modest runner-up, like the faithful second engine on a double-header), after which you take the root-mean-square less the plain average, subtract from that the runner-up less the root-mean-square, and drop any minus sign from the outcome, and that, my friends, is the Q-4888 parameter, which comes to 0.40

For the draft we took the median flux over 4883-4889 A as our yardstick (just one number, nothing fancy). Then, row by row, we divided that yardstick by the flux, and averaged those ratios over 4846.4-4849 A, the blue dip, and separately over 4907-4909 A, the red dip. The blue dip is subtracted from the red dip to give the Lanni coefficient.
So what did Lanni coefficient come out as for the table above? -0.029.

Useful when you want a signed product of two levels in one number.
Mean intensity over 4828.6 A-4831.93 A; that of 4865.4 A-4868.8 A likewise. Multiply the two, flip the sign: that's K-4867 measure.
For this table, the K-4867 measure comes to -360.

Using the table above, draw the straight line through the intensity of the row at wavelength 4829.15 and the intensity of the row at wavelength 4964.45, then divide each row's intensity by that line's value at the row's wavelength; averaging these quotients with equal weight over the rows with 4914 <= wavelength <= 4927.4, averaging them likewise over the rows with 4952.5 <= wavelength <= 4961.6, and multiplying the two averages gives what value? 0.919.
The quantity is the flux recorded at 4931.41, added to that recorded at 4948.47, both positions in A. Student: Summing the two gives 40.5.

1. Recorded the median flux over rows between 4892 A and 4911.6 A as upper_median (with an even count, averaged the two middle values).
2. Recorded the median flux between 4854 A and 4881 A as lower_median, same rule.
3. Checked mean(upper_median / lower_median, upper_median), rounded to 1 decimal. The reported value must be 10.5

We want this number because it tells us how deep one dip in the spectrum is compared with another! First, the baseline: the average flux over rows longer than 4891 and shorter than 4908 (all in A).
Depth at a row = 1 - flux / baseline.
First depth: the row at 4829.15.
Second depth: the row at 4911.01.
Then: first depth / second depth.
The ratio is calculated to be 1.7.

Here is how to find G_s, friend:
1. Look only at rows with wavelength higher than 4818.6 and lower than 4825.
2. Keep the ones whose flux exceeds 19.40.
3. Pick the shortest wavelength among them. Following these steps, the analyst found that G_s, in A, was 4819.16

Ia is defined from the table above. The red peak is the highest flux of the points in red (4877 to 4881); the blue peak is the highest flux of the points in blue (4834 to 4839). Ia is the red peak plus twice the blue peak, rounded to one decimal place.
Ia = 58.6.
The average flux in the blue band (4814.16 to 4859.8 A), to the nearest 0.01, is 19.53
